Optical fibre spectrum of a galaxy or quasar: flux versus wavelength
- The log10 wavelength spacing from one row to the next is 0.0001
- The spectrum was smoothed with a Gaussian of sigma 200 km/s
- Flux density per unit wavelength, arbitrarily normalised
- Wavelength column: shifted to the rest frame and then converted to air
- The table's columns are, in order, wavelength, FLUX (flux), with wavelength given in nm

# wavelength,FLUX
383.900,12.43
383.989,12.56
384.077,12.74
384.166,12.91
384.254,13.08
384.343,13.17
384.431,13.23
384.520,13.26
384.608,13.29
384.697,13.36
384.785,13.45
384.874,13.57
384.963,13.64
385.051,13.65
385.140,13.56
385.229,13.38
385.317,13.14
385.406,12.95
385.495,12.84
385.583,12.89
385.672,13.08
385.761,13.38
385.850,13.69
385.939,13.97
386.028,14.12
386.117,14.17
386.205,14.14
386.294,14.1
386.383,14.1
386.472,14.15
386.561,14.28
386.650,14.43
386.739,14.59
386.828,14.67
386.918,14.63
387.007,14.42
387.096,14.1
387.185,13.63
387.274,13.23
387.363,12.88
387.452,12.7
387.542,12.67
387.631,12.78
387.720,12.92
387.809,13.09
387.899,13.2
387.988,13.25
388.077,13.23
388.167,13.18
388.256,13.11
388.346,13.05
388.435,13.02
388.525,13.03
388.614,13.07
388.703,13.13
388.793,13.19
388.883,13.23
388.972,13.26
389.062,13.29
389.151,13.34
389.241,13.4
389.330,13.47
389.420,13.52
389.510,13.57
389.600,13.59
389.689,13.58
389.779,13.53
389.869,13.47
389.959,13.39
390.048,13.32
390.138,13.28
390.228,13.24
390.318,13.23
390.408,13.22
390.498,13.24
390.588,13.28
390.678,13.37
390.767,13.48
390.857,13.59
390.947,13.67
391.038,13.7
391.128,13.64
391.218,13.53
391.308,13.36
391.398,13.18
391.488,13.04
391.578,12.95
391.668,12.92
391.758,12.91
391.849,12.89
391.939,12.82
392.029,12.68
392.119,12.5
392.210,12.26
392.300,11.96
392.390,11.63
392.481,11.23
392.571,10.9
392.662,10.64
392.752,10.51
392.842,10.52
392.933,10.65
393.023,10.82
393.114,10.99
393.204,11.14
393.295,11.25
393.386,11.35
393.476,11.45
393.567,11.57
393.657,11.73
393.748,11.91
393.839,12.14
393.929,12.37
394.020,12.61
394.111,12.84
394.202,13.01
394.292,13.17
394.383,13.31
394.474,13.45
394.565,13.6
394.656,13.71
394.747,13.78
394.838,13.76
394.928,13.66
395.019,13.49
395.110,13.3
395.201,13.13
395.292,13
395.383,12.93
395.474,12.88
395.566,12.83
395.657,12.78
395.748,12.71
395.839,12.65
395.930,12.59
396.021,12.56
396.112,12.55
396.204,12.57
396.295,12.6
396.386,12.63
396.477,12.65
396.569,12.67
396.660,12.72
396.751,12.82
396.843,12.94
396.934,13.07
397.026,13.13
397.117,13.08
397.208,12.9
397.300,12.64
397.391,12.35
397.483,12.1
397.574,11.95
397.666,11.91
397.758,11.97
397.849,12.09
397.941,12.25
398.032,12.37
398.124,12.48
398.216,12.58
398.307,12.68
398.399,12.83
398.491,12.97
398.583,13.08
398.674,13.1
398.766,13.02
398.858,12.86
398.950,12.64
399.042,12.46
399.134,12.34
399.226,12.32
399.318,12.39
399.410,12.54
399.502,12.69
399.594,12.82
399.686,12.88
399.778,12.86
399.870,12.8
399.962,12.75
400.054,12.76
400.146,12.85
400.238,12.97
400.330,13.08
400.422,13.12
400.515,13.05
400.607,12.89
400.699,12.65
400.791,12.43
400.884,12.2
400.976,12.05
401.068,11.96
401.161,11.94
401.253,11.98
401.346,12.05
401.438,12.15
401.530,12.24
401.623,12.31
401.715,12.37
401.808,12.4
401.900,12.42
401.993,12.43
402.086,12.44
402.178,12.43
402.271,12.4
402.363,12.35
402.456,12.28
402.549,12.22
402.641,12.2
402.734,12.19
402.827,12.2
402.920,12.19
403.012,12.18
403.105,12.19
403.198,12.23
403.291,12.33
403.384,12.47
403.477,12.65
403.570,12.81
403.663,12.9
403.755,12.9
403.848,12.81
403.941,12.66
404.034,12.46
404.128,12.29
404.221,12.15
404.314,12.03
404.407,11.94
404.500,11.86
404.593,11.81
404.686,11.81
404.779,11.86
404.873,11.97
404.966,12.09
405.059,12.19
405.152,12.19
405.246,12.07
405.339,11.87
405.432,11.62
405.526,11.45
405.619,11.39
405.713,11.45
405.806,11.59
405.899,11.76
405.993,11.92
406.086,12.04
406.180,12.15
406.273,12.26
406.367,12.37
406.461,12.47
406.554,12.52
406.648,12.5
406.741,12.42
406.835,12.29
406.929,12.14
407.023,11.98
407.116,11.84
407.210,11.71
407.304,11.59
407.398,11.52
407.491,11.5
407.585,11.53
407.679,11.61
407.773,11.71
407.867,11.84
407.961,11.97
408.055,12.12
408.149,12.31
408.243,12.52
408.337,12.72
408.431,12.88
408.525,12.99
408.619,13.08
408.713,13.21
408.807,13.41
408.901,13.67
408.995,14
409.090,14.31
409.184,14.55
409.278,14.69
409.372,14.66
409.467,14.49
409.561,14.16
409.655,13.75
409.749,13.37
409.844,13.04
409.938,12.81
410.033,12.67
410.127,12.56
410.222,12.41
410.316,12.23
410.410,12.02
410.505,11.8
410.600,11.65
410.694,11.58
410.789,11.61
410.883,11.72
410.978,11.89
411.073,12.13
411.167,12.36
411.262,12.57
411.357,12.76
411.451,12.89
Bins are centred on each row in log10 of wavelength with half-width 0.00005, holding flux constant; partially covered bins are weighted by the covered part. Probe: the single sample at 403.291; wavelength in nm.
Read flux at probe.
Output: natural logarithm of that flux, 2.51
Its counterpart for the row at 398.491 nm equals 2.56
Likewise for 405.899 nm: 2.46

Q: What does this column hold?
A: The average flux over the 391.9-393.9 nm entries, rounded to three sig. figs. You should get 11.5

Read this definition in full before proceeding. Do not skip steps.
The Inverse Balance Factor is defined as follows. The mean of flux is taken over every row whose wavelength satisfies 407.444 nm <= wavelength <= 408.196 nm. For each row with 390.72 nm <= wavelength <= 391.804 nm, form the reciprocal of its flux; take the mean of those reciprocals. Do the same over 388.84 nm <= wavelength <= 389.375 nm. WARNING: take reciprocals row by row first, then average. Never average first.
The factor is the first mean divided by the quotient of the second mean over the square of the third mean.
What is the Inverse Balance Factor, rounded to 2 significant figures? 0.89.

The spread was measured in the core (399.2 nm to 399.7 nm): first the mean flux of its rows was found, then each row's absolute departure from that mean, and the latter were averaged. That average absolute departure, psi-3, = 0.19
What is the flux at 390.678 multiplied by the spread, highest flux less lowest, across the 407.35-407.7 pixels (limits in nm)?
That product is 1.5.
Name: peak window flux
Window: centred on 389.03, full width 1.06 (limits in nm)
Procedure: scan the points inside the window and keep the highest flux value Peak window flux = 13.57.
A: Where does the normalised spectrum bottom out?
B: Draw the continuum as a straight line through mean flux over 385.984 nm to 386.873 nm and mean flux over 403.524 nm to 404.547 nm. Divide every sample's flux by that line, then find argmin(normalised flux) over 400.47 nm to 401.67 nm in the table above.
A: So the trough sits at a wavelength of 401.161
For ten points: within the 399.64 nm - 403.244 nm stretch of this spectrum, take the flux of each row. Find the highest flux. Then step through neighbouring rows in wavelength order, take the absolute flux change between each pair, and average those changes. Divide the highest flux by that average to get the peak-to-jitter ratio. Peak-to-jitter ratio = 199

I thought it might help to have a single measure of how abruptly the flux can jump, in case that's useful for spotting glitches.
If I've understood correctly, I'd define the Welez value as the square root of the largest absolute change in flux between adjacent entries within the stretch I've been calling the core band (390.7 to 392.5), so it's 0.63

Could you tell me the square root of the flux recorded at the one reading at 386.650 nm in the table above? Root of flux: 3.80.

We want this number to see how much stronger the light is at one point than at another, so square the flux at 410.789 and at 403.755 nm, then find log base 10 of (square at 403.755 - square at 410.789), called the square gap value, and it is 1.50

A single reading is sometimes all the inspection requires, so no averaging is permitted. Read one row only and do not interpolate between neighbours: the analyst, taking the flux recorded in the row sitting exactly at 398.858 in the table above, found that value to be 12.86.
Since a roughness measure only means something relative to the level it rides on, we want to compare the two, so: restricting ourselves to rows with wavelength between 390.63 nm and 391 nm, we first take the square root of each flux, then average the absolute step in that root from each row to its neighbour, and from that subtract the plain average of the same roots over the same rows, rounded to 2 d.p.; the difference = -3.66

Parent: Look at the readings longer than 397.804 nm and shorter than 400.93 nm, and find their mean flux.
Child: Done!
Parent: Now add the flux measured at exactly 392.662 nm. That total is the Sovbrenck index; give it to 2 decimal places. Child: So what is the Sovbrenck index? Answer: 23.34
